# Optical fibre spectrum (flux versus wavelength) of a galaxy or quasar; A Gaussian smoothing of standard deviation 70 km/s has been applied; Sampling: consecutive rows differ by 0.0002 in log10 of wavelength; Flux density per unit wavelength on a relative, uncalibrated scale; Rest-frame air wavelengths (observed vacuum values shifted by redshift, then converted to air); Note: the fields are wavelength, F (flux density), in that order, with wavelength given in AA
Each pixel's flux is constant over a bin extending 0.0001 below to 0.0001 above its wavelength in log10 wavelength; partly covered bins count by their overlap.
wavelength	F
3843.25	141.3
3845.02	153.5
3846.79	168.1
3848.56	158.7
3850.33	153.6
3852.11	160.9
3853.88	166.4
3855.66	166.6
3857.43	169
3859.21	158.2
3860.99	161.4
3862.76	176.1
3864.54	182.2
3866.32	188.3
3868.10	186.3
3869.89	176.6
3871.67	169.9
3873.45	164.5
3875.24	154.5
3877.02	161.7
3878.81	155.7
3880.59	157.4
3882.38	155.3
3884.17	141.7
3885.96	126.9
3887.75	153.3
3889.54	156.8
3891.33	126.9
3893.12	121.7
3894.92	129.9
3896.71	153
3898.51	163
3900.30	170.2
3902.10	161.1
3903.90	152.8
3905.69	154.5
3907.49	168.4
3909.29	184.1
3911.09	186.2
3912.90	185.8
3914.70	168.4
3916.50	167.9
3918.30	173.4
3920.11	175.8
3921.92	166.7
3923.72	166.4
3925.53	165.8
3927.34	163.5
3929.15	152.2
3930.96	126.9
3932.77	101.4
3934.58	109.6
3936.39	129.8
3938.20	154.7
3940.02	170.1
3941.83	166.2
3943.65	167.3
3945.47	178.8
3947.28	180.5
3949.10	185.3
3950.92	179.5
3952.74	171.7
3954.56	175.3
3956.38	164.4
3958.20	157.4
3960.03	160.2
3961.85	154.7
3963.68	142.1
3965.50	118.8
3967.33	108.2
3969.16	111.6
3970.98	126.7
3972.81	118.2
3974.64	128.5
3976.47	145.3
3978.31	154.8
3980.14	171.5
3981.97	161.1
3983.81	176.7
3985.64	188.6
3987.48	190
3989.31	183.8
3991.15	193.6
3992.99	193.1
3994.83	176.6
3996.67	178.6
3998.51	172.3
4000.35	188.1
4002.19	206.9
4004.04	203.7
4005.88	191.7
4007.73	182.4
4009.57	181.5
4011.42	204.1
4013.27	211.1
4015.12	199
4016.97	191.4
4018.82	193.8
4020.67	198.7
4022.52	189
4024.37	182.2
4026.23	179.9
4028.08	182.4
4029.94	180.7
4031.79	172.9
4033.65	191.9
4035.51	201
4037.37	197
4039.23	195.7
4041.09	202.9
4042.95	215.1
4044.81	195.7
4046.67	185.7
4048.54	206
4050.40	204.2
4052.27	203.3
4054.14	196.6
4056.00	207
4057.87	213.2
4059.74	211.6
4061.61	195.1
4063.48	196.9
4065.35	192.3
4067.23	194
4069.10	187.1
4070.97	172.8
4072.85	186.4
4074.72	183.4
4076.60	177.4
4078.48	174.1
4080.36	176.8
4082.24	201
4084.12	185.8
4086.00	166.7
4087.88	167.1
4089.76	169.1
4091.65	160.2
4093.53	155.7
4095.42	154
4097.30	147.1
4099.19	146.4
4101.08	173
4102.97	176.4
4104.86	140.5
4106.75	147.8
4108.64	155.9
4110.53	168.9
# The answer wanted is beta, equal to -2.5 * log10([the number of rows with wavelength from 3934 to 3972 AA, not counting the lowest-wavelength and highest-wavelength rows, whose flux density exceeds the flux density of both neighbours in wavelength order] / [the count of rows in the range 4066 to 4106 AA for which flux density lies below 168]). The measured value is 0.8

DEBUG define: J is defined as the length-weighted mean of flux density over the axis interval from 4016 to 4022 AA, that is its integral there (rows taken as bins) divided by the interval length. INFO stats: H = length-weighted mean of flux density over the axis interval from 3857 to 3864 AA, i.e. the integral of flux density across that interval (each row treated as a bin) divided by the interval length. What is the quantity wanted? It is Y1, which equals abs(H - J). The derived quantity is 28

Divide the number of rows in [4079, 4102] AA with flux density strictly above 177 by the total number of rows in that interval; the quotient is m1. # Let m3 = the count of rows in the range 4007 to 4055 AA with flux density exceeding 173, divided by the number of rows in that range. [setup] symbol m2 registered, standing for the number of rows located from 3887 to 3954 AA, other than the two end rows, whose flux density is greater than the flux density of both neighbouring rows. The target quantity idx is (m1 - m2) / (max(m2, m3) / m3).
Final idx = -0.9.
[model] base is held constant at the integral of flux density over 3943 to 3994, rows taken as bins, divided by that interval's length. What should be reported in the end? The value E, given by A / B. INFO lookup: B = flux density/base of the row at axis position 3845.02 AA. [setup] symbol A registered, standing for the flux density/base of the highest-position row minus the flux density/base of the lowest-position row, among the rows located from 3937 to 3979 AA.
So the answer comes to 0.00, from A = 0.00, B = 0.96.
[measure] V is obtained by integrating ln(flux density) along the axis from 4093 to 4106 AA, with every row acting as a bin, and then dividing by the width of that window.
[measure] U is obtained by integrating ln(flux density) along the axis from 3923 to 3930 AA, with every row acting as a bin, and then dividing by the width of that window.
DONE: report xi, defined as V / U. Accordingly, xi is 0.99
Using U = 5.08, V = 5.05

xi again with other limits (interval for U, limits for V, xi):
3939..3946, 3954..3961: 0.99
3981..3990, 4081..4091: 1.00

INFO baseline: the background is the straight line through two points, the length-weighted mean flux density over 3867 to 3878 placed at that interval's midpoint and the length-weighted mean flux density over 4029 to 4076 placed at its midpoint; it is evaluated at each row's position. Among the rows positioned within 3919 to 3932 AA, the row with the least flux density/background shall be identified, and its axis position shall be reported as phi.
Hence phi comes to 3930.96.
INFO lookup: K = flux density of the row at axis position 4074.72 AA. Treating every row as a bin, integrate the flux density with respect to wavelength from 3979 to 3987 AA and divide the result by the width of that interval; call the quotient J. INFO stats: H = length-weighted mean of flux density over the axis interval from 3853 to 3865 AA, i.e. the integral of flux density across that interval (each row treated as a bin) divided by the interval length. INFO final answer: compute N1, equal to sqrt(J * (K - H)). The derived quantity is 52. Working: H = 168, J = 175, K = 183.4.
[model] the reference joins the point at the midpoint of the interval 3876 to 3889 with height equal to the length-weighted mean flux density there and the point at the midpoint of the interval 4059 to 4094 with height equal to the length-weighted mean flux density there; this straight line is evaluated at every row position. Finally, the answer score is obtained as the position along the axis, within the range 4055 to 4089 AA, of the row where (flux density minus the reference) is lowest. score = 4086.00 AA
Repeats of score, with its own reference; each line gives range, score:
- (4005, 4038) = 4031.79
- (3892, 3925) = 3893.12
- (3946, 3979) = 3967.33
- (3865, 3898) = 3893.12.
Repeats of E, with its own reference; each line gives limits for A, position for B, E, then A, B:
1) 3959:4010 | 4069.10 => 0.11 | 0.13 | 1.17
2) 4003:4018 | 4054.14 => -0.06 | -0.08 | 1.23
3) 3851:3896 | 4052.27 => -0.15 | -0.19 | 1.27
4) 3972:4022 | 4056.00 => 0.39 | 0.50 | 1.29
